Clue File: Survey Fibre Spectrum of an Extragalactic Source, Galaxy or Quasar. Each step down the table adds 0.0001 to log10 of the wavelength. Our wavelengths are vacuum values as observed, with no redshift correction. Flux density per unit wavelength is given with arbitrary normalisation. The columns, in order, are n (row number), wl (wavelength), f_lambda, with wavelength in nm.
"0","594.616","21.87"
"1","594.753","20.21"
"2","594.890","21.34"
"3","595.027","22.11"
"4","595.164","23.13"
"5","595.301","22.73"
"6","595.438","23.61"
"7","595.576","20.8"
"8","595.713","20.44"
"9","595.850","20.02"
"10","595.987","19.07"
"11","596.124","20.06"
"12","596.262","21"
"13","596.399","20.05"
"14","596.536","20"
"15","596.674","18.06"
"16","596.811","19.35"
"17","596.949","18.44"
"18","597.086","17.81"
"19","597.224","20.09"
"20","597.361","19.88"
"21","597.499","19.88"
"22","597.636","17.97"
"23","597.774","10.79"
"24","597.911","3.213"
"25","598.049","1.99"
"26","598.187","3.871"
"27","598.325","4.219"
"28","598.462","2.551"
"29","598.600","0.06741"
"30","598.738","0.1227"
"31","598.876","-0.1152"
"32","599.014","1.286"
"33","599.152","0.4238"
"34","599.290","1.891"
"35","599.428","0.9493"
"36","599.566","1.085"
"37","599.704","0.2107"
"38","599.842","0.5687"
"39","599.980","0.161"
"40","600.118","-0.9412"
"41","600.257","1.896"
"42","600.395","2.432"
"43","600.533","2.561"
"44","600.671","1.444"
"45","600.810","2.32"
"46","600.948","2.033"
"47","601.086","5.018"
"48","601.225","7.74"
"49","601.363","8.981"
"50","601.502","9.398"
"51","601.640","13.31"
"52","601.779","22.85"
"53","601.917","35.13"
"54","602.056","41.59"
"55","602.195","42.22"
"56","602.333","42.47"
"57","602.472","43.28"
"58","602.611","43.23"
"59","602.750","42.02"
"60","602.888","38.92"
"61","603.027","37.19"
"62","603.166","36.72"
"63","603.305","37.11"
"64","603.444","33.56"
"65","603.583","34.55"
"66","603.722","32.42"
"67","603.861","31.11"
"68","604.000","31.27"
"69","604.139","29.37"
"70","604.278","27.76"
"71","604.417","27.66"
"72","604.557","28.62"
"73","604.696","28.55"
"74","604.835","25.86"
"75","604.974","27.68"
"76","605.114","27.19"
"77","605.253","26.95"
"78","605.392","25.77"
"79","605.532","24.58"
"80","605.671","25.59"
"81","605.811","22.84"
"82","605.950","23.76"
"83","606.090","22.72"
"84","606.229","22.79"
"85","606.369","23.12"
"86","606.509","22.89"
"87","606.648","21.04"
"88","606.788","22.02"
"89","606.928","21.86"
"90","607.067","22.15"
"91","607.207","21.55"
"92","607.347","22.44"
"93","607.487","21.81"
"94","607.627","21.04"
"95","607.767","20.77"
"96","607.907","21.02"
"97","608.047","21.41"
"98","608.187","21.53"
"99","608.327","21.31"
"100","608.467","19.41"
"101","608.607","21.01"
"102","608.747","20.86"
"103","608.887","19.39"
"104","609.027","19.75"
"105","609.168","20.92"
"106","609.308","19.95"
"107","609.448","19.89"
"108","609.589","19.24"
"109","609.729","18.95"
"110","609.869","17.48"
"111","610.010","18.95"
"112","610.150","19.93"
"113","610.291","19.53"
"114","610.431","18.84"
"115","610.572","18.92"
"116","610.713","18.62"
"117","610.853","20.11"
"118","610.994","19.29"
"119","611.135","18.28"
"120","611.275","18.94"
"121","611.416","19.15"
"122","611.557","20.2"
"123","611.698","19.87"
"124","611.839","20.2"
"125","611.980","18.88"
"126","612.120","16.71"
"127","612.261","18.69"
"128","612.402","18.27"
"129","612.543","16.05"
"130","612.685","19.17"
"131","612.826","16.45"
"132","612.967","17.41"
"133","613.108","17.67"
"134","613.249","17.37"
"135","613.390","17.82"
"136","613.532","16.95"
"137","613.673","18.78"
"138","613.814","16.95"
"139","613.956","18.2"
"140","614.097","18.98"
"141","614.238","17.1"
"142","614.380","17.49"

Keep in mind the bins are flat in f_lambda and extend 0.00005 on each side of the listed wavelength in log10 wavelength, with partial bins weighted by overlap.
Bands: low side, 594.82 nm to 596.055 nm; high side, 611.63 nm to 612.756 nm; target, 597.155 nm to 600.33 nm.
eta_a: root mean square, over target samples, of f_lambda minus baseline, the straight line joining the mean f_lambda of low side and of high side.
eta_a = 17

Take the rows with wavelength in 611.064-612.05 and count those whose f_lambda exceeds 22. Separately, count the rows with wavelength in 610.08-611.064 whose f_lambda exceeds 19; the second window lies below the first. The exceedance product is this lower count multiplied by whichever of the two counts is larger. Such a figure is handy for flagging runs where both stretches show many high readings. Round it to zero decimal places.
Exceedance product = 16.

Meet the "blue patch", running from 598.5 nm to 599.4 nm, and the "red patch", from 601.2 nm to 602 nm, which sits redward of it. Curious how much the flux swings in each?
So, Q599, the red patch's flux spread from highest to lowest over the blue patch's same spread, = 14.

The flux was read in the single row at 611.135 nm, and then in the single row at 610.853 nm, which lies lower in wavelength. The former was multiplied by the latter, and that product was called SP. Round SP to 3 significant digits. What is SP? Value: 368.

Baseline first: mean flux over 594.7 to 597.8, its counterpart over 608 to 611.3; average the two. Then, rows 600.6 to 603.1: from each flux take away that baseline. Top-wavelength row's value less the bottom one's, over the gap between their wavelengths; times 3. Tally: 46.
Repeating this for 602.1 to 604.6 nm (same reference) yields -17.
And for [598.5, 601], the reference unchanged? 3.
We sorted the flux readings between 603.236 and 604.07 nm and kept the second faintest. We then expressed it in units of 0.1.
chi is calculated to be 313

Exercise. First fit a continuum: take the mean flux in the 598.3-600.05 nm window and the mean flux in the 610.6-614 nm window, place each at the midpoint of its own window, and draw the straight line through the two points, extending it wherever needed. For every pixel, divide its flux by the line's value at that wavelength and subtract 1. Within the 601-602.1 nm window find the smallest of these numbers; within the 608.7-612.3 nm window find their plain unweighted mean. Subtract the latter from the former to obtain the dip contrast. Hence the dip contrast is 0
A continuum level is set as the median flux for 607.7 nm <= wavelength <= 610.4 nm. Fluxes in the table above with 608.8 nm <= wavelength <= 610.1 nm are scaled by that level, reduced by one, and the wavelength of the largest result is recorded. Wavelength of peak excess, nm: 609.168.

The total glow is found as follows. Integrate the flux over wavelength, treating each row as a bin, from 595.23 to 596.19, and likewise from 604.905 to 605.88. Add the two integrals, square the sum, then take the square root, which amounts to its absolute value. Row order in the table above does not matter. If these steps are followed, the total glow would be 45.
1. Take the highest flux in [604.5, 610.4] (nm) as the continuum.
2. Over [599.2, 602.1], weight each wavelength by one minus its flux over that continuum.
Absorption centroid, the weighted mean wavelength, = 600.32 nm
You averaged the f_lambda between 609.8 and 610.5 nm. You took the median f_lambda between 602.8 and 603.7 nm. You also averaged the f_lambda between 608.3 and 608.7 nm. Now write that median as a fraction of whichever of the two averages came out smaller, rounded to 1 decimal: 1.9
